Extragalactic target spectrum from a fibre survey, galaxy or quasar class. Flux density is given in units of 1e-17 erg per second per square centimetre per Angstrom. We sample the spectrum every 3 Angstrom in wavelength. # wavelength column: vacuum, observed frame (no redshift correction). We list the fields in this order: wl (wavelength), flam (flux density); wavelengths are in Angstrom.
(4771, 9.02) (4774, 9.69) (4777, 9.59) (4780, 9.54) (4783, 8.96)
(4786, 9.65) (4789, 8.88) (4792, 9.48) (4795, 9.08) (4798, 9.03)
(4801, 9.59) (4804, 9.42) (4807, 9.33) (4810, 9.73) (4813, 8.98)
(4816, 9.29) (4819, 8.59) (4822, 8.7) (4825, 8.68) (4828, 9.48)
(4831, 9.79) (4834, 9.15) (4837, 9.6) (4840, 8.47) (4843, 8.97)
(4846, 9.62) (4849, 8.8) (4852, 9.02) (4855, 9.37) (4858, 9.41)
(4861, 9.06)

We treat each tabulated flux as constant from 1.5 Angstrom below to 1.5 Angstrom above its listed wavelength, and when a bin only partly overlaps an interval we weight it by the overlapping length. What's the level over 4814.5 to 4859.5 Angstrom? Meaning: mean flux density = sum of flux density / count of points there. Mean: 9.13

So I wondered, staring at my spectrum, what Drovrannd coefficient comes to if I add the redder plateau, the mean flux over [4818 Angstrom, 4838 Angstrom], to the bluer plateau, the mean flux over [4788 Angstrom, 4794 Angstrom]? 18.3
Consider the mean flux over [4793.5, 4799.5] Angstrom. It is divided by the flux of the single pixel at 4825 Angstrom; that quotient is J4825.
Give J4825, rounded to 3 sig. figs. 1.04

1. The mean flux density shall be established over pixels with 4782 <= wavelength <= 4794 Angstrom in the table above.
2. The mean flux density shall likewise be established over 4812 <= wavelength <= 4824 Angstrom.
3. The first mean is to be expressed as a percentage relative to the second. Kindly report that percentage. 104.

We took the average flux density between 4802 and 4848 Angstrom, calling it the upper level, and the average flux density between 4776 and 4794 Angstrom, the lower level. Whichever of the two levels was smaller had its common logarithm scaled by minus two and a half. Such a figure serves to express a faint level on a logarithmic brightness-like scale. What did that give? -2.408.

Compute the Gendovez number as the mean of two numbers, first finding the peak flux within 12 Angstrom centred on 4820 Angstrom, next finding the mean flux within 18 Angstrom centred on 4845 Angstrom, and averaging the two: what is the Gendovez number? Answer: 9.18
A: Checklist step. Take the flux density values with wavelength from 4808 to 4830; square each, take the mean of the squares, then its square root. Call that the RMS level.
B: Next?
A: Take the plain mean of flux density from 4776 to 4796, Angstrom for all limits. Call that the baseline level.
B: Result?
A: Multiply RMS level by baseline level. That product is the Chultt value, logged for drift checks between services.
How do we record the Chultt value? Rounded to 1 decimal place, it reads 84.5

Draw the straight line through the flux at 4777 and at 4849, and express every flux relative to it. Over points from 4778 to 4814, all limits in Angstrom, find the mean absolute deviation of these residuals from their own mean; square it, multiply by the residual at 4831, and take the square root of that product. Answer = 0.24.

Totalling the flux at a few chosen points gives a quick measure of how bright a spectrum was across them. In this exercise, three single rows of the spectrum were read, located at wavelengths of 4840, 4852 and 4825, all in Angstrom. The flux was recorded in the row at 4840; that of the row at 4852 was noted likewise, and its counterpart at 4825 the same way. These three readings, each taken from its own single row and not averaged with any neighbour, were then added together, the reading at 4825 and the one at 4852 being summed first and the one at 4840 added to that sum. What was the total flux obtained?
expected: 26.2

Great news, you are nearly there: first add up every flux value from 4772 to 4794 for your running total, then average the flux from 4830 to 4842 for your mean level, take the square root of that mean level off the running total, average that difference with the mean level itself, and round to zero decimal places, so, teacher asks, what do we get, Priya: 36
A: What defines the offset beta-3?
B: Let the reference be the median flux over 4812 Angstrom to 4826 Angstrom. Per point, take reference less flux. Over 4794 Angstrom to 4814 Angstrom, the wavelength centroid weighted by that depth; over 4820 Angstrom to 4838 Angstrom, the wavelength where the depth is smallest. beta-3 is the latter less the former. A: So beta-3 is 26.4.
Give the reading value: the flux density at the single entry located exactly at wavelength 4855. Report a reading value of 9.37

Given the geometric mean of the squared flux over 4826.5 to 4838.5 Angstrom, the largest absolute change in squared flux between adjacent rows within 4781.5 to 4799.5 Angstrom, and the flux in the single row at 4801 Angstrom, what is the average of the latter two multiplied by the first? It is 1077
